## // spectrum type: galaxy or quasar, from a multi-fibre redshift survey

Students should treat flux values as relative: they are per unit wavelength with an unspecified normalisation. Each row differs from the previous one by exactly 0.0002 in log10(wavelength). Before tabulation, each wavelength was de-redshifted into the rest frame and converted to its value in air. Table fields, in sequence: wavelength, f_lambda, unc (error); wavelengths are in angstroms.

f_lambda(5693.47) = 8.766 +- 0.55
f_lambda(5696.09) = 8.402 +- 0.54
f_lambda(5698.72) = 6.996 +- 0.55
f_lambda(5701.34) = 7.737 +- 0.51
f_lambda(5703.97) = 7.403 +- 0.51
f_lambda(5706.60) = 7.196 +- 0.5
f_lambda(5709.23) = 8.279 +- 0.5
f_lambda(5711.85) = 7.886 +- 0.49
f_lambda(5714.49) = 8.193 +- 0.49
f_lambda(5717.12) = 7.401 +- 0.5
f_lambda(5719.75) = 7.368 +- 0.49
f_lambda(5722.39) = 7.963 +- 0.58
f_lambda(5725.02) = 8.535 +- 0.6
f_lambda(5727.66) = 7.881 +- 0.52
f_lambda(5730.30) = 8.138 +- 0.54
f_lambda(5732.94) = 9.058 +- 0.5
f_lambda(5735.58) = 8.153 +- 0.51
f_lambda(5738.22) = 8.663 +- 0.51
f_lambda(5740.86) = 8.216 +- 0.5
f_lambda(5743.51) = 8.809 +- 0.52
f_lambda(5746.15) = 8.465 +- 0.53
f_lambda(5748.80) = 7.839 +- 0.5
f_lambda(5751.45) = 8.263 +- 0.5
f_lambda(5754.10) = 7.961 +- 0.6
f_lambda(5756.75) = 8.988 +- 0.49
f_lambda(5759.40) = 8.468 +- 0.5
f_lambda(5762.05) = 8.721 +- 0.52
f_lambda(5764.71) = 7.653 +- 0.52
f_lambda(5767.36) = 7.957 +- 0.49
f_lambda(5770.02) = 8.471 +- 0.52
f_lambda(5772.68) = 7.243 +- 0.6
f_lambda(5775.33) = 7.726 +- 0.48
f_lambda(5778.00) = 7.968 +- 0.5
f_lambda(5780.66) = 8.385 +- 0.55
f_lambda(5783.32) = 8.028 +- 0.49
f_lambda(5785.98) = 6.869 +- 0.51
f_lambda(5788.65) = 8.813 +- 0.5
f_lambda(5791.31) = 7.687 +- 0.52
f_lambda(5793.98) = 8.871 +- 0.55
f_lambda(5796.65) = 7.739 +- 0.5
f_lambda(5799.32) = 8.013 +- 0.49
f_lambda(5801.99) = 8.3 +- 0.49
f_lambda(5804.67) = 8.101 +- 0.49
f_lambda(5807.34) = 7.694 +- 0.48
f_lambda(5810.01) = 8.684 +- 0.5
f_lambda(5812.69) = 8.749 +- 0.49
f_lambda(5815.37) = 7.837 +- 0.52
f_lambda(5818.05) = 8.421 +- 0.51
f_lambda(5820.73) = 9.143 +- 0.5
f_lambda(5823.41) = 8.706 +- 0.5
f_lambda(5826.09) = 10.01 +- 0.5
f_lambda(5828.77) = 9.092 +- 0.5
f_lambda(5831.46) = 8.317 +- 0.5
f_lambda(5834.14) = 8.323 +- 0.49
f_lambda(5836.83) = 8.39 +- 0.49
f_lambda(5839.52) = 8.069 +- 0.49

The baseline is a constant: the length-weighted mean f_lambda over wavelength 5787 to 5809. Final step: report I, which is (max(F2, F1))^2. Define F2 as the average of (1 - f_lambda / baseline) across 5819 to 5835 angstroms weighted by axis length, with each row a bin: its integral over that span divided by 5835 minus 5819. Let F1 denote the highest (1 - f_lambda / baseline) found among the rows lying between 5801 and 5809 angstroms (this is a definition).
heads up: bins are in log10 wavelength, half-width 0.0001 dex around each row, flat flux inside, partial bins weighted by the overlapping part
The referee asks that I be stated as 0.0030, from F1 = 0.06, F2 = -0.10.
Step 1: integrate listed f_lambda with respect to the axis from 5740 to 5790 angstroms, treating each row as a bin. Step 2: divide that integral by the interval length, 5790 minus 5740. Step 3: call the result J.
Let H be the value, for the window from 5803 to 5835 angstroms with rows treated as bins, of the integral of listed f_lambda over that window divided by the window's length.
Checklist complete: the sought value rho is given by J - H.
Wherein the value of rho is -0.4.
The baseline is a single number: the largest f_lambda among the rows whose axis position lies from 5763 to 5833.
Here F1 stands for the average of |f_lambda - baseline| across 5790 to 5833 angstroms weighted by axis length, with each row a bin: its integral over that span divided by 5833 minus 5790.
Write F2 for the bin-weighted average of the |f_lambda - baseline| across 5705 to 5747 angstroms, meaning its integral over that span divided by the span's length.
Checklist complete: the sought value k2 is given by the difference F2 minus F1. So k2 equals 0.3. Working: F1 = 1.55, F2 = 1.88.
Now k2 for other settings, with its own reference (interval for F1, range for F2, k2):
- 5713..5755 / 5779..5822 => 0.0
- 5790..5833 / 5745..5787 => 0.4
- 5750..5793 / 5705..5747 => 0.0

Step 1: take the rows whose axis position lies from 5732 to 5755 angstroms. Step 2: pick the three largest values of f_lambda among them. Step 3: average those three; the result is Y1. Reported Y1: 8.84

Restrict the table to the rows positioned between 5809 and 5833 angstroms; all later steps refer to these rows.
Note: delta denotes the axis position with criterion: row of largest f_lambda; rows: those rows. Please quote 5826.09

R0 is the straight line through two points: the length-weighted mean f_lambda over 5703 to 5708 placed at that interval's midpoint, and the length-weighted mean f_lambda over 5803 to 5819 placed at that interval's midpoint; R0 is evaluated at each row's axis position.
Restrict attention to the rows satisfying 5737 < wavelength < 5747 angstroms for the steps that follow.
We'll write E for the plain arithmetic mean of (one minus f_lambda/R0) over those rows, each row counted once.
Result -0.12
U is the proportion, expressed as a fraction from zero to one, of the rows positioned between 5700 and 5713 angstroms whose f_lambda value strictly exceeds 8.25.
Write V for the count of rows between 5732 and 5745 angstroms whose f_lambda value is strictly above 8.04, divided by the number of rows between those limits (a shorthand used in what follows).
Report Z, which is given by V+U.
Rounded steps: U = 0.20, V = 1.0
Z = 1.20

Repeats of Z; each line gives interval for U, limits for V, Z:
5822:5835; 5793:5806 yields 1.60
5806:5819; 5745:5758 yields 1.20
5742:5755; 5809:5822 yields 1.40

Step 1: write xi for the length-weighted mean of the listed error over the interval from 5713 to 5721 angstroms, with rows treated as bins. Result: 0.493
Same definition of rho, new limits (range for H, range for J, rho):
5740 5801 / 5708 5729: -0.2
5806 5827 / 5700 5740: -0.6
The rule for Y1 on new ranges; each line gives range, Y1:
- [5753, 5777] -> 8.73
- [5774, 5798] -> 8.69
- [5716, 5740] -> 8.75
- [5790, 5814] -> 8.77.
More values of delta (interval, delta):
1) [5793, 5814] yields 5793.98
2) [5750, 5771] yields 5756.75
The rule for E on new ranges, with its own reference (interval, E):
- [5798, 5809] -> 0.02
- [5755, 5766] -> -0.09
